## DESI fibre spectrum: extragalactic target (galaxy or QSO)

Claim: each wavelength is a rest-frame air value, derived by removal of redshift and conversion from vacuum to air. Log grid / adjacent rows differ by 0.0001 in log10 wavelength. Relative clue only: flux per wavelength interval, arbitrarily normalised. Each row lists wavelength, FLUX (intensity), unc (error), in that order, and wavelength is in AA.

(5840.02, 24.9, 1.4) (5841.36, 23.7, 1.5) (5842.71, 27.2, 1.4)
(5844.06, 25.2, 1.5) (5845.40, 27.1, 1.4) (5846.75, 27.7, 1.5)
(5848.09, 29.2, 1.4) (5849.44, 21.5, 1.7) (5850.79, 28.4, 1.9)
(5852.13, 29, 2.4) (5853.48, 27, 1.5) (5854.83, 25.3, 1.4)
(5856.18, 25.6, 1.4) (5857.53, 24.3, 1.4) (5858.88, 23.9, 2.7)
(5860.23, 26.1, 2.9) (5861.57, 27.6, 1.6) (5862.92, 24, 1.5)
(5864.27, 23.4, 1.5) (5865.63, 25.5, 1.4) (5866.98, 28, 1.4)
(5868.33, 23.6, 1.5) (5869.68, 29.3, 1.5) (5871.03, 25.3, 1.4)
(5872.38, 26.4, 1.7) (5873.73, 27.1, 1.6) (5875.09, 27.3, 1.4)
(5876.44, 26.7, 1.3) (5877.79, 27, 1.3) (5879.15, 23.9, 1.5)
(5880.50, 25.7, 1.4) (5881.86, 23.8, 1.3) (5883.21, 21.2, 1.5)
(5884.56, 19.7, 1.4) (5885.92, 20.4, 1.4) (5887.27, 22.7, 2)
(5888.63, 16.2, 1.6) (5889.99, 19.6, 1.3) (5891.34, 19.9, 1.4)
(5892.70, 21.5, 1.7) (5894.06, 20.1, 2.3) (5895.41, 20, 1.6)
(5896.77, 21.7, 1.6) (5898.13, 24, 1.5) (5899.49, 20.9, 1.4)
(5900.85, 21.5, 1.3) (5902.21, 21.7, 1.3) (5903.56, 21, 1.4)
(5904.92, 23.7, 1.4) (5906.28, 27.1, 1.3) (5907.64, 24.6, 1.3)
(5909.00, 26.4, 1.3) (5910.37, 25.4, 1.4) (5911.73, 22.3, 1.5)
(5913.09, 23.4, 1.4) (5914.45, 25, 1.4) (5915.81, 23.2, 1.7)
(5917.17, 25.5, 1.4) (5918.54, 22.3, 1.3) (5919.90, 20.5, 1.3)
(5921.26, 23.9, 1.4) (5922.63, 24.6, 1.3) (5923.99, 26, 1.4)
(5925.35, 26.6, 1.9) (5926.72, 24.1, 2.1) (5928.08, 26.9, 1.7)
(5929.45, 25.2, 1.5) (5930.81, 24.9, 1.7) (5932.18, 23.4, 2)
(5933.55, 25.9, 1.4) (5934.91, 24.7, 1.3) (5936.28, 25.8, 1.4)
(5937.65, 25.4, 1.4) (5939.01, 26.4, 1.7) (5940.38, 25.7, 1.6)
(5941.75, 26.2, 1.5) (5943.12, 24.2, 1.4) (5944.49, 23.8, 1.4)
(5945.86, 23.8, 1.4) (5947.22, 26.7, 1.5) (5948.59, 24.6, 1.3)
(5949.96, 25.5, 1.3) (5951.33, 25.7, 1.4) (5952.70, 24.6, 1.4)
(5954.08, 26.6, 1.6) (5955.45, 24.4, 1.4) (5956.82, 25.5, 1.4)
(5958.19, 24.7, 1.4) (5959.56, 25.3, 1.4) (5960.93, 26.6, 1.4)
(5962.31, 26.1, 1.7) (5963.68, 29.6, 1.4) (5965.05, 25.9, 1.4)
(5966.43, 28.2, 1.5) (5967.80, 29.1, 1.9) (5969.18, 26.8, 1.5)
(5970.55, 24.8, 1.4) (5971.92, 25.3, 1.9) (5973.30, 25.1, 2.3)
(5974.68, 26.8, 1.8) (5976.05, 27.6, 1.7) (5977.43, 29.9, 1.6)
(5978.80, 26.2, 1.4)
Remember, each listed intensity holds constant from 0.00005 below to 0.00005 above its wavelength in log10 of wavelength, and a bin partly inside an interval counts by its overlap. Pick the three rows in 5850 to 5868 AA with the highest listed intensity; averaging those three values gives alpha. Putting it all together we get 28.5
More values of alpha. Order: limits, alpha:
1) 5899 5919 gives 26.3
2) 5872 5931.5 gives 27.2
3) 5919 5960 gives 26.7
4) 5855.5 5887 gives 28.3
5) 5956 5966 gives 27.4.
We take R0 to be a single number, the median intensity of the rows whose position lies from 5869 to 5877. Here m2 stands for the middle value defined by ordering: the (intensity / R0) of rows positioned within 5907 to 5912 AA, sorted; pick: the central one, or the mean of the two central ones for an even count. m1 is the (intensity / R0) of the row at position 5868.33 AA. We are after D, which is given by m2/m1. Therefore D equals 1.06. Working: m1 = 0.88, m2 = 0.93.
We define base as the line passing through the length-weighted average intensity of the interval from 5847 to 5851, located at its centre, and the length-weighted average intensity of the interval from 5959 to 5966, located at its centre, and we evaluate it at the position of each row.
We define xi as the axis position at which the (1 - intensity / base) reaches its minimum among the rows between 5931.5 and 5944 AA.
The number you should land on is 5939.01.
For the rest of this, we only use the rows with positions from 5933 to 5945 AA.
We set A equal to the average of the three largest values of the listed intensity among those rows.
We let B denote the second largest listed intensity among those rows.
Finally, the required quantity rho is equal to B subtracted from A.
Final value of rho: -0.03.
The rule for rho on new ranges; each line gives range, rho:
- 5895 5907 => 0.93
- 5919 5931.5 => -0.10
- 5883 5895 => 0.30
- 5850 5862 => -0.07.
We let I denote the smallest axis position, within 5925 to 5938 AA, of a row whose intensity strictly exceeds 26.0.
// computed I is 5925.35 AA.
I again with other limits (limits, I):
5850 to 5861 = 5850.79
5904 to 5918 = 5906.28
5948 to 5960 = 5954.08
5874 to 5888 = 5875.09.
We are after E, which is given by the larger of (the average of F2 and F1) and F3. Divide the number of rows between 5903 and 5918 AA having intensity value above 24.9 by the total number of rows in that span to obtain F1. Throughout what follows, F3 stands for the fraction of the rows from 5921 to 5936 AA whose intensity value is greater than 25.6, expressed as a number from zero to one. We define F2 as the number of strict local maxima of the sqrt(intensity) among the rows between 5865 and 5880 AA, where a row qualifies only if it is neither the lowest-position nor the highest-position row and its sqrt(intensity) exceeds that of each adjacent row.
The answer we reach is 2.23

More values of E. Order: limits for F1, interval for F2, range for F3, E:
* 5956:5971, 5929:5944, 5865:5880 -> 2.41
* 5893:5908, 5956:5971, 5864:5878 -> 1.55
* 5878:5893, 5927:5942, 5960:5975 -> 1.55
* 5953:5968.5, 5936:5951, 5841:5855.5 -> 1.91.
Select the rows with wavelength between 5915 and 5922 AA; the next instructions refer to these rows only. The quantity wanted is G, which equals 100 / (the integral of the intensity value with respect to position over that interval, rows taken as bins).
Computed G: 0.62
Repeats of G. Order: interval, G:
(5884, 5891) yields 0.72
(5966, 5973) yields 0.53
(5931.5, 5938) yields 0.62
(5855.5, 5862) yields 0.60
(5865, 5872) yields 0.54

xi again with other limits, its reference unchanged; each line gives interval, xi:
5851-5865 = 5852.13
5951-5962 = 5954.08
